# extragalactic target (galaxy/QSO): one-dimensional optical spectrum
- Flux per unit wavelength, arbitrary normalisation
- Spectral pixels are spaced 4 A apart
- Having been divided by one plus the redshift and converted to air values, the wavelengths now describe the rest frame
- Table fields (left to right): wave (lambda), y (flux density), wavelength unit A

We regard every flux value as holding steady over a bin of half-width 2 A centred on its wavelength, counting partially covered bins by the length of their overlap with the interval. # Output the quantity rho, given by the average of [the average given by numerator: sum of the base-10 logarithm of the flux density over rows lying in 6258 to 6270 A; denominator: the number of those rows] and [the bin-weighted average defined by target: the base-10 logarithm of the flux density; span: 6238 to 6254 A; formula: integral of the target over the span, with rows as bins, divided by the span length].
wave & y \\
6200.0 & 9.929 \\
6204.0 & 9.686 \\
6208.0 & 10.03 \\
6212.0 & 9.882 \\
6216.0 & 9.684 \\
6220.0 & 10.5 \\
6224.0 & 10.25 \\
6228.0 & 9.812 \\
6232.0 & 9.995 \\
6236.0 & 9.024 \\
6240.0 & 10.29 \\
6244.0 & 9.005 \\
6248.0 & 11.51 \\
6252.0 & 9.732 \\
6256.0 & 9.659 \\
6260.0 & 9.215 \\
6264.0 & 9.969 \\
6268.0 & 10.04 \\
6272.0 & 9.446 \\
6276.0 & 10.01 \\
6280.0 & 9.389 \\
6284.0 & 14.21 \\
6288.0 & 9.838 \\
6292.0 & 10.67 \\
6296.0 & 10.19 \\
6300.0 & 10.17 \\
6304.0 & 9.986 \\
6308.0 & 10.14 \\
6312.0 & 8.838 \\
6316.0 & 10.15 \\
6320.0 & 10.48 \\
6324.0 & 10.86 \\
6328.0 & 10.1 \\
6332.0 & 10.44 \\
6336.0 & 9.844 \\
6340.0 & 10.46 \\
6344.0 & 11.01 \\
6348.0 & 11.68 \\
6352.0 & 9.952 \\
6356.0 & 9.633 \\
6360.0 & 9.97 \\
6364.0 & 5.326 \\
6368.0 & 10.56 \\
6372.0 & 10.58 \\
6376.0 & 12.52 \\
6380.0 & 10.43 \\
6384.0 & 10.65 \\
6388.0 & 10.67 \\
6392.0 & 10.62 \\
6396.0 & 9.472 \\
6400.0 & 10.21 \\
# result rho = 0.996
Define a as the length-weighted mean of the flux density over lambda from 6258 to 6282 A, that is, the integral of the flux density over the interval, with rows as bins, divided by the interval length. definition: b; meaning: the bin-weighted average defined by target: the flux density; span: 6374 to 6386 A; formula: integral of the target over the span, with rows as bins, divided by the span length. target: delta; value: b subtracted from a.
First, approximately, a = 9.7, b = 11.20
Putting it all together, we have -1.5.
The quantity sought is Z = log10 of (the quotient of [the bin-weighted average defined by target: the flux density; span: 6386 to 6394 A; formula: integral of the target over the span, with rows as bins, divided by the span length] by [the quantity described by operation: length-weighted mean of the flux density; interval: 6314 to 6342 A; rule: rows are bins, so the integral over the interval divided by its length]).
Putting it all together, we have 0.013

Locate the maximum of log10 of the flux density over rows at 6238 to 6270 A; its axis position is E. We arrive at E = 6248.0 A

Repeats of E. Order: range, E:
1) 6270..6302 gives 6284.0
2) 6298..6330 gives 6324.0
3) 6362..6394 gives 6376.0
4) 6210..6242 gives 6220.0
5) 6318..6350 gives 6348.0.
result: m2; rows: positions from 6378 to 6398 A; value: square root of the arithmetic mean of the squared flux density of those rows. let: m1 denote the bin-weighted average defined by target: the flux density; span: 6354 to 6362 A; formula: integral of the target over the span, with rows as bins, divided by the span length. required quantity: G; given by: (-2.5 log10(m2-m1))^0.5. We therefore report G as 0.8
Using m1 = 9.8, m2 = 10.4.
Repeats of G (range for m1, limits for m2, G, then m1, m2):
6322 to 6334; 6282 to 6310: 1.0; 10.5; 10.8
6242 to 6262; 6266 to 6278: 2.2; 9.8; 9.8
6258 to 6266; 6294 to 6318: 1.1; 9.6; 9.9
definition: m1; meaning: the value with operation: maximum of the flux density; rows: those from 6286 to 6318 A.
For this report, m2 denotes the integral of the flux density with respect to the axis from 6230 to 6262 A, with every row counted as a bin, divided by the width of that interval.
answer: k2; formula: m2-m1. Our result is -0.9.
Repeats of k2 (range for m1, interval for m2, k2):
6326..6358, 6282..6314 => -1.2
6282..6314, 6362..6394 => -4.0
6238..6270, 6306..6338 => -1.4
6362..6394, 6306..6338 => -2.4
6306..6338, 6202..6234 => -0.9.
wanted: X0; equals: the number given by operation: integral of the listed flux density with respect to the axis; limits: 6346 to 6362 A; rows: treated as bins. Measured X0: 165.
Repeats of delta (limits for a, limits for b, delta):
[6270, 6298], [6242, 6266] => 0.7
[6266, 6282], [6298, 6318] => -0.1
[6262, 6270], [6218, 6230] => -0.2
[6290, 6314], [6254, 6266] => 0.4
